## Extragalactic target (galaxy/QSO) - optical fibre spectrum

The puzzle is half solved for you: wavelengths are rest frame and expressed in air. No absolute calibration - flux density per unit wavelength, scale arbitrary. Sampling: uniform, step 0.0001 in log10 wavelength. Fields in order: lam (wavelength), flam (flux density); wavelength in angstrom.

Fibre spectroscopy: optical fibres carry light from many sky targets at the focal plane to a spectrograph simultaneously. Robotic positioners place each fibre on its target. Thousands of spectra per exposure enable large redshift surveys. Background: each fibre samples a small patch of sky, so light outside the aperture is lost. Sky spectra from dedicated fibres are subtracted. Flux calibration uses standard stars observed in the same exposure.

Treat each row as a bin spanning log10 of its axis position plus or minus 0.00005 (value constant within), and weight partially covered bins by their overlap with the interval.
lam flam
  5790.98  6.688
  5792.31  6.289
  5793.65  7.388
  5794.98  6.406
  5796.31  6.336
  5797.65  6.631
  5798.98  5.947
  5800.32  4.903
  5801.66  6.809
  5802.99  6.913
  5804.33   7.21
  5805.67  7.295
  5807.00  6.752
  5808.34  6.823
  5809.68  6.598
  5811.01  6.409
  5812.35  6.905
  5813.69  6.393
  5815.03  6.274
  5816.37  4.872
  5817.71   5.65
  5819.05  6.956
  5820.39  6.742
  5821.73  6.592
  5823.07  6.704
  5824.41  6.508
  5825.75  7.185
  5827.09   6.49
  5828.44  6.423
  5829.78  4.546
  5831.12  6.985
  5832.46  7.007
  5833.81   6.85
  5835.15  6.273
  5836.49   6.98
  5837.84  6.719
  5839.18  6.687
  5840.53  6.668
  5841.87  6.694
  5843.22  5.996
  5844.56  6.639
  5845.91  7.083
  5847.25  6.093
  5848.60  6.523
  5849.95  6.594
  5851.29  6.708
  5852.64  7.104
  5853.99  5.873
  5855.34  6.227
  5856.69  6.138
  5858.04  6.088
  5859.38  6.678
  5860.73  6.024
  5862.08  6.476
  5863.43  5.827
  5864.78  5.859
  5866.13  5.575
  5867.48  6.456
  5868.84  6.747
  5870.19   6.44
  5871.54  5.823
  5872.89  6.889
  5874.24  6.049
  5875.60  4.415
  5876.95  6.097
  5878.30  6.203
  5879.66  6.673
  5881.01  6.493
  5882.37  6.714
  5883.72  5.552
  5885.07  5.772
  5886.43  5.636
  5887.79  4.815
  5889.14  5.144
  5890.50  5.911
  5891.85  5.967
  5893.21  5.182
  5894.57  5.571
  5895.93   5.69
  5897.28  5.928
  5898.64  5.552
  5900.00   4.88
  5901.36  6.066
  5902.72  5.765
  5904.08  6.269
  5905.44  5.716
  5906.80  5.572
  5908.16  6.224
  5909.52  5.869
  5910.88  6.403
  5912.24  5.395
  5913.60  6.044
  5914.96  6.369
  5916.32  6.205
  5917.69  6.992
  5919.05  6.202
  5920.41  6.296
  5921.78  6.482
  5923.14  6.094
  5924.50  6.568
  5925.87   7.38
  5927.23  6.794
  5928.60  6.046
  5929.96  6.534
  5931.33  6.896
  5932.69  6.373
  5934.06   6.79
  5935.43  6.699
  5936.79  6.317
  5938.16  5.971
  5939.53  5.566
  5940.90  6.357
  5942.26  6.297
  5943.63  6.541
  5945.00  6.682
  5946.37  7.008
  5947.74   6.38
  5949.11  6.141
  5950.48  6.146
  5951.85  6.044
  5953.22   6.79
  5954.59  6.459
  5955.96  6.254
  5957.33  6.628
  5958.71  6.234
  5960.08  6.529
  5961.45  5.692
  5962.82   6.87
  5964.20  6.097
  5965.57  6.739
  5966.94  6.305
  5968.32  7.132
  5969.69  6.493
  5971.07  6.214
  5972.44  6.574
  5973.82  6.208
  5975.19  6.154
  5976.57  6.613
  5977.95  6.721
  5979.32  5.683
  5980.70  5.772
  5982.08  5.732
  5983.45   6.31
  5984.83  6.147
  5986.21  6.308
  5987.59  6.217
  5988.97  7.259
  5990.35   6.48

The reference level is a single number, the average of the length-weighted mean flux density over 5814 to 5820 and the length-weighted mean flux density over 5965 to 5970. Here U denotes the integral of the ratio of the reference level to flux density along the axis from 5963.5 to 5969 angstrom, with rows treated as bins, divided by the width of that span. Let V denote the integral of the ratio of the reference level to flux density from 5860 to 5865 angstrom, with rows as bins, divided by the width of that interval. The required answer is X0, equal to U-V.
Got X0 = -0.08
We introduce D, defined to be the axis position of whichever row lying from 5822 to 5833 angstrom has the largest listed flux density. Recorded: 5825.75 angstrom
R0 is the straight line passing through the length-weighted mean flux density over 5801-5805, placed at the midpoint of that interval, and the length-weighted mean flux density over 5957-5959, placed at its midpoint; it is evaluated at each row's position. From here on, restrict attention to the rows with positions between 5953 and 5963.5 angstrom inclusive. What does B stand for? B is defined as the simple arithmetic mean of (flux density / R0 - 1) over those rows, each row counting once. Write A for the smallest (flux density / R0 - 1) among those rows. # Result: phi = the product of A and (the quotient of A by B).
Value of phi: 3.4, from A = -0.11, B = 0.004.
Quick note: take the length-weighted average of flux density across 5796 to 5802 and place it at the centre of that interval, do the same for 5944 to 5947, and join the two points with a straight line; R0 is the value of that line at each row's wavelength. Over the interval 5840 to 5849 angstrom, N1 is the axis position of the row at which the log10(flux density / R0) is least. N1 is 5843.22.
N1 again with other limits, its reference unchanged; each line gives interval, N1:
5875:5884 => 5875.60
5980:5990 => 5982.08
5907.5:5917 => 5912.24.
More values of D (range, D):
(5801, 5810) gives 5805.67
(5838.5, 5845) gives 5841.87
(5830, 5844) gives 5832.46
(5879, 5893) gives 5882.37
